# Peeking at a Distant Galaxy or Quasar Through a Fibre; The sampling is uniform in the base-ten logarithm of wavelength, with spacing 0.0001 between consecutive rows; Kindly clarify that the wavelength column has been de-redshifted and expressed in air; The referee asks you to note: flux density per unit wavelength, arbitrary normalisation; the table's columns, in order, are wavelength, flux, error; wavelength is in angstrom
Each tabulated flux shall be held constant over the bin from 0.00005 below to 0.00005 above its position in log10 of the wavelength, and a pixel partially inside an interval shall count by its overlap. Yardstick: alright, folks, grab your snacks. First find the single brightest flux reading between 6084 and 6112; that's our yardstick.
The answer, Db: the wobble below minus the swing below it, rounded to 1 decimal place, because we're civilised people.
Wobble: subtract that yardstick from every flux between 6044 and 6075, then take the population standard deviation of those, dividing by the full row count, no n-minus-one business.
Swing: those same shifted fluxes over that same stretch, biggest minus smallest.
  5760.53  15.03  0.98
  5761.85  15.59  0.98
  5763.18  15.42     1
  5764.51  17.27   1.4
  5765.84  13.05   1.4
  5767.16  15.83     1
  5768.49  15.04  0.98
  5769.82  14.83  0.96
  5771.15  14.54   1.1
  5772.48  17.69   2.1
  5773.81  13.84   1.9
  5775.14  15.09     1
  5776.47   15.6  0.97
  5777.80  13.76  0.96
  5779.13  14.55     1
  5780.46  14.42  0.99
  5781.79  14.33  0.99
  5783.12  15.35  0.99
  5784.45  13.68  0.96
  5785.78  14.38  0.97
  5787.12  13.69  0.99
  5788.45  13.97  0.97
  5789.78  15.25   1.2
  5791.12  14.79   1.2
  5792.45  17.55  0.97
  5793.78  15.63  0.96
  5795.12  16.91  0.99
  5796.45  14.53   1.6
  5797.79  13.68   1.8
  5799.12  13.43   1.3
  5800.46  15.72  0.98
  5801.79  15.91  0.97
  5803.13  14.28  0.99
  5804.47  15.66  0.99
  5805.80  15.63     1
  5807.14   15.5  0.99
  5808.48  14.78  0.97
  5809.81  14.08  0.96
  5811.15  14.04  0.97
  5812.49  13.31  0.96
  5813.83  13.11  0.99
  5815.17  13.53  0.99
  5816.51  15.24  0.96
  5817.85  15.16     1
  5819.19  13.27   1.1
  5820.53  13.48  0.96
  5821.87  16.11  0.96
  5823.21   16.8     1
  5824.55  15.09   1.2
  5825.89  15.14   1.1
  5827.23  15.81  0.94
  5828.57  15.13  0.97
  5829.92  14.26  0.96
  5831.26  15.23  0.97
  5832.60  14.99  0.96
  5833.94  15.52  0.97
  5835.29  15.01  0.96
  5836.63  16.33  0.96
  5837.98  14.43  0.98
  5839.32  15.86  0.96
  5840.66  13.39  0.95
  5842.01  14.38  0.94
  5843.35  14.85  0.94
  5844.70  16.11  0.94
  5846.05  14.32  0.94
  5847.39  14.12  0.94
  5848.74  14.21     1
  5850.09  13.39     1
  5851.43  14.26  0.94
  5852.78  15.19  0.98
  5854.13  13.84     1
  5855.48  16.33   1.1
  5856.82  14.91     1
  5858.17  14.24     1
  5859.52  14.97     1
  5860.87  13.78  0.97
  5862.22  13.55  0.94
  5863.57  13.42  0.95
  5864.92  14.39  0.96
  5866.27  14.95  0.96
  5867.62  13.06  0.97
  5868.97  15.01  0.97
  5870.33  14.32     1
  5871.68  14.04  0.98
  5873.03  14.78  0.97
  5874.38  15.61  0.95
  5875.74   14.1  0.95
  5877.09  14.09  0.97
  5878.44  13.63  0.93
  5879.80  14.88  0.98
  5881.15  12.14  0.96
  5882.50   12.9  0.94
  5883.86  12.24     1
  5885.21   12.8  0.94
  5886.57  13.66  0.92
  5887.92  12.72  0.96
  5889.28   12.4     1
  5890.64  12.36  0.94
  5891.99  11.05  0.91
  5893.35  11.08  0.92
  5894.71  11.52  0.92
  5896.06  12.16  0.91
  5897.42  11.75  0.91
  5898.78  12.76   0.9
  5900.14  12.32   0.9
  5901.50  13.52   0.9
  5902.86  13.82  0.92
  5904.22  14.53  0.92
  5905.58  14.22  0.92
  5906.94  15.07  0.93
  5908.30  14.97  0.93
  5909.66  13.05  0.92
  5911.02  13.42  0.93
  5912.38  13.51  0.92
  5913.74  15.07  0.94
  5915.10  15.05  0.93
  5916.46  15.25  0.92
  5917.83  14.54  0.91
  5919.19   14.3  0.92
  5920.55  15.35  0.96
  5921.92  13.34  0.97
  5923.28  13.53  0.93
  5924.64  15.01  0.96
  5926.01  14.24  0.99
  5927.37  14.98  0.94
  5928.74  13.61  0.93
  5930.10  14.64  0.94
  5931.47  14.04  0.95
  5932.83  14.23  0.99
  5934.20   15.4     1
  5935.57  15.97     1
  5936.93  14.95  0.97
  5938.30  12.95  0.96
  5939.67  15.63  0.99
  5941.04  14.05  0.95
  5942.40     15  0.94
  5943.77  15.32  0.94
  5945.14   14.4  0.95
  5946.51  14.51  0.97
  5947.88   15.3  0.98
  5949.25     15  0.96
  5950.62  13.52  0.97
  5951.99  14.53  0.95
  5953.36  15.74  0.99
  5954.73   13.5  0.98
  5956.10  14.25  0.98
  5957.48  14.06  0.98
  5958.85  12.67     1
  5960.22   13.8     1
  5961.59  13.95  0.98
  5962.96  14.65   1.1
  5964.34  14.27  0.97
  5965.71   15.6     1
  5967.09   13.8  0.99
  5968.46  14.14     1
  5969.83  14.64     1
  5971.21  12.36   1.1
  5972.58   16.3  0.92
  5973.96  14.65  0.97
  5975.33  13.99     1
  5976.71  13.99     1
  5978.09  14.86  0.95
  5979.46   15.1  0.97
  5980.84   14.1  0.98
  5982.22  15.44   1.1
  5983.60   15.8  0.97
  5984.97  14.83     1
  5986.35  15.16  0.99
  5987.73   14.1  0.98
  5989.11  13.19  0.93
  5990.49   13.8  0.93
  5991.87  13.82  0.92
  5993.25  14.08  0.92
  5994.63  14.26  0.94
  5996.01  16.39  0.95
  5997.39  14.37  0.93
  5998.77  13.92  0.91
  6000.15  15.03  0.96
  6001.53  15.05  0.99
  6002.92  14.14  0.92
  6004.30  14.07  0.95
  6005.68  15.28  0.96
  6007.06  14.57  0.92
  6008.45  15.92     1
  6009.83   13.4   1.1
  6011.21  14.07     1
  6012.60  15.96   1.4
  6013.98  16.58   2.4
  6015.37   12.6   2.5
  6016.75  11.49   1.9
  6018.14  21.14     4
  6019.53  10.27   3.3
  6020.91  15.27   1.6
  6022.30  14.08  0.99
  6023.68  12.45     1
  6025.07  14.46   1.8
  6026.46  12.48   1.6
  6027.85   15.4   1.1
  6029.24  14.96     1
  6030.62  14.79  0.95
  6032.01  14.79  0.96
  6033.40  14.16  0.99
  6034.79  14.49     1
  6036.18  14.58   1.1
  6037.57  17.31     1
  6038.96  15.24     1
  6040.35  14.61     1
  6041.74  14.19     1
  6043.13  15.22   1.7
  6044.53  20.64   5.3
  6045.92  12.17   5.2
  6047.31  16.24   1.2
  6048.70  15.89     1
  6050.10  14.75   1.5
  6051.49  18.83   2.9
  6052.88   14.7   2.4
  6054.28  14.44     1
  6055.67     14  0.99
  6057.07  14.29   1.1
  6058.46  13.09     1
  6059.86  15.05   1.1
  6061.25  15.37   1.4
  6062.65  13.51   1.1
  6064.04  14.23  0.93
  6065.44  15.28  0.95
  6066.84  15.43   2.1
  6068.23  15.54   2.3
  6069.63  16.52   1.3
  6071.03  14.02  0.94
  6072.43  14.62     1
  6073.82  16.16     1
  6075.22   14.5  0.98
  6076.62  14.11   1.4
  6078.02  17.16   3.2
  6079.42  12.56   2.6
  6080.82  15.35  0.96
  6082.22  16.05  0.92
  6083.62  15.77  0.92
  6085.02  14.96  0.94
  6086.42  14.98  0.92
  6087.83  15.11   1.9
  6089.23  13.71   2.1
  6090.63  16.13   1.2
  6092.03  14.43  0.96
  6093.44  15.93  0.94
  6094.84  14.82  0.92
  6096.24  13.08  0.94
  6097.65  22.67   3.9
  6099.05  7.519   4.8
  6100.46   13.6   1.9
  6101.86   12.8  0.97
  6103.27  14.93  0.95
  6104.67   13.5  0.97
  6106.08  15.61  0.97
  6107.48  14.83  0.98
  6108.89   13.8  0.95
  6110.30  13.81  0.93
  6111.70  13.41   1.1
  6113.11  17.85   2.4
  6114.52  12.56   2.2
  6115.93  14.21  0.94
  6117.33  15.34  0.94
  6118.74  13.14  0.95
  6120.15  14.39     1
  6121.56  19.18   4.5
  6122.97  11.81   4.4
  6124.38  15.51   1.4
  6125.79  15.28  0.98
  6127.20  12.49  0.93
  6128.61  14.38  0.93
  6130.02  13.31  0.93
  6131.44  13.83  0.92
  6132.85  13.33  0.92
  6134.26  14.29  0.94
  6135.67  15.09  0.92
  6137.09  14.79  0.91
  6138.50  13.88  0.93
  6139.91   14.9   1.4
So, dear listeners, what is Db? -6.7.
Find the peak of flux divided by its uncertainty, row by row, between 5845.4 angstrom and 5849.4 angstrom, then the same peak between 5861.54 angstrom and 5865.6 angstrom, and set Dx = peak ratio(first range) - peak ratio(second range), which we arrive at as 0.2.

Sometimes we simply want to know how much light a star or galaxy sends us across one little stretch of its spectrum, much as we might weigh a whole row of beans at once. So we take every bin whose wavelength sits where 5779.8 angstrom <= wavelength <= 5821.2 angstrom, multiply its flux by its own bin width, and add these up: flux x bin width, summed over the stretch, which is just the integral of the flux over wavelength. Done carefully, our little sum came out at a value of 607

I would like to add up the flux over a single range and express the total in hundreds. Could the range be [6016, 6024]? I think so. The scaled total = 0.85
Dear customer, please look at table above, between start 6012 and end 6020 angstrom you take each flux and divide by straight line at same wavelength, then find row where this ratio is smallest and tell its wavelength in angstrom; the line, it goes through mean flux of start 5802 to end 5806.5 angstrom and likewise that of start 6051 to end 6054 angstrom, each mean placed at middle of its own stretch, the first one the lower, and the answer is 6019.53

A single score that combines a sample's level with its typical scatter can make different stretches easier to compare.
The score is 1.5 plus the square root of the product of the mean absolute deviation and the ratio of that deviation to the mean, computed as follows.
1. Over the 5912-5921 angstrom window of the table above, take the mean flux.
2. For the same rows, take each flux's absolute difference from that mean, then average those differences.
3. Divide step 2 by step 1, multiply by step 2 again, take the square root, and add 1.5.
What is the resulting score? 1.64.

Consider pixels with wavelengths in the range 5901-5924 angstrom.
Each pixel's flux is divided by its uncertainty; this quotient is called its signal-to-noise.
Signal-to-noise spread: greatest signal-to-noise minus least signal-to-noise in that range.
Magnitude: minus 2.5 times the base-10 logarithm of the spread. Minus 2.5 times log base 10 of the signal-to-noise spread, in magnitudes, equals -1.1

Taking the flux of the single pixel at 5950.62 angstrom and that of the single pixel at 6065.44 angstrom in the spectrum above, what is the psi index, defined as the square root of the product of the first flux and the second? 14.4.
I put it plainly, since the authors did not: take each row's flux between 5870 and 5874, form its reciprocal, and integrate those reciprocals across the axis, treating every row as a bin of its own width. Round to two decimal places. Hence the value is 0.28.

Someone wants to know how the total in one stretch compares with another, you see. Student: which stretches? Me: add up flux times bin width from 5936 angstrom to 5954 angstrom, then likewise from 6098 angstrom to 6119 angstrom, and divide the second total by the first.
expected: 1.11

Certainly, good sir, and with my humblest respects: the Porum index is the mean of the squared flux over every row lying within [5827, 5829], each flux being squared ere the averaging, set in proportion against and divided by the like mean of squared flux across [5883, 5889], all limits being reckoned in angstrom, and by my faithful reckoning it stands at 1.45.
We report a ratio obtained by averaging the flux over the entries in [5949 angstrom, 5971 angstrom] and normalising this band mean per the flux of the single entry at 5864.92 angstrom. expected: 0.99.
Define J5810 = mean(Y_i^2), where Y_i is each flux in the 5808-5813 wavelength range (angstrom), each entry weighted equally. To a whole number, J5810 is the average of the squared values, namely 198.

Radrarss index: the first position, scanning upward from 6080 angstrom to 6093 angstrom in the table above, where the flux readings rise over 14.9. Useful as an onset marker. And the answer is 6080.82 angstrom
